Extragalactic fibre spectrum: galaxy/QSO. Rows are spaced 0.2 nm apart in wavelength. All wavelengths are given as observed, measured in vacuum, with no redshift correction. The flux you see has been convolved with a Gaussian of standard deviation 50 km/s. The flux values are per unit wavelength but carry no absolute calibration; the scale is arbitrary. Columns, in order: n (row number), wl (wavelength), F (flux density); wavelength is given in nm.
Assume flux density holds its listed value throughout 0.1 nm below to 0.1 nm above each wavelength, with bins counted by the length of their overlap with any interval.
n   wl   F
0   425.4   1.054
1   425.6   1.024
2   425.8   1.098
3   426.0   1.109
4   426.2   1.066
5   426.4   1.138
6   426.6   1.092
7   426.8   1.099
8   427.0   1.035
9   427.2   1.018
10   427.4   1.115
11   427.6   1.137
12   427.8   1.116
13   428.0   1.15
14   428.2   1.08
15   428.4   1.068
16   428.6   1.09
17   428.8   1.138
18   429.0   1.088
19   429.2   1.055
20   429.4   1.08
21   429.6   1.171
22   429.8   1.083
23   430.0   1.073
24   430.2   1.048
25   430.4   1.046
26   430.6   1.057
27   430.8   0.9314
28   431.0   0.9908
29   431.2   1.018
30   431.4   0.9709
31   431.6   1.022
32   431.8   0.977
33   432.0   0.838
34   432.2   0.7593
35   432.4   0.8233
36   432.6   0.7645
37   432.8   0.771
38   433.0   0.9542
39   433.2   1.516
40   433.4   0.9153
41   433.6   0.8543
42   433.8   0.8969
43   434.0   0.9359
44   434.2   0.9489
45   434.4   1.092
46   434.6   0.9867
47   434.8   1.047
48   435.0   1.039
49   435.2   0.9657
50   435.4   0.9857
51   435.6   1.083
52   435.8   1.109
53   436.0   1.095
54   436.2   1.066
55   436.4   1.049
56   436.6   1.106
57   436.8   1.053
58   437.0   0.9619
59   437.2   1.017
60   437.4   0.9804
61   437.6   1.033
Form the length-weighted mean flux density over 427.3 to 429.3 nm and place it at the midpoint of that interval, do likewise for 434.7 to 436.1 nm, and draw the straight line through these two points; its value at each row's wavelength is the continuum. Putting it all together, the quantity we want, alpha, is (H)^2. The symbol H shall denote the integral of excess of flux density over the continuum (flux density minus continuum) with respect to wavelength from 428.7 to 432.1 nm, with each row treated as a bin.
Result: 0.031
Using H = -0.18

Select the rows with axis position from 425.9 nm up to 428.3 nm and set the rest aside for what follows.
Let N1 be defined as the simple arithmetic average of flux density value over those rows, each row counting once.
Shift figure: 1.10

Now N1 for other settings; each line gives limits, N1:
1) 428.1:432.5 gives 1.02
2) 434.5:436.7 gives 1.05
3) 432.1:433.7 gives 0.92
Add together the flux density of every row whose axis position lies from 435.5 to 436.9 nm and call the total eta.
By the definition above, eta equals 7.56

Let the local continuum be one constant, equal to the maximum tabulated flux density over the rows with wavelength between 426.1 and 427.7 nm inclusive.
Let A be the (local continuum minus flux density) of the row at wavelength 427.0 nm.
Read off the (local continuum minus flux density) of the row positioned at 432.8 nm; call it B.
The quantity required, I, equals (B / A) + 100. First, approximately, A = 0.10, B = 0.37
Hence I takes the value 104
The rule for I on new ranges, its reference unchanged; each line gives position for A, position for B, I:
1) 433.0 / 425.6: 101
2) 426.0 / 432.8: 113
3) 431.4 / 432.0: 102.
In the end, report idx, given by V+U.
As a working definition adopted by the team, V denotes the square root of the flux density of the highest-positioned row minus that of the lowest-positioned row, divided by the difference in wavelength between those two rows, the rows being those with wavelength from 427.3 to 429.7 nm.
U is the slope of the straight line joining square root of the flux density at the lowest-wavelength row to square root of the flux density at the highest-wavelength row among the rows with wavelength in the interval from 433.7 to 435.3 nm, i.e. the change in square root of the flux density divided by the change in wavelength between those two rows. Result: 0.04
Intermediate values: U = 0.025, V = 0.01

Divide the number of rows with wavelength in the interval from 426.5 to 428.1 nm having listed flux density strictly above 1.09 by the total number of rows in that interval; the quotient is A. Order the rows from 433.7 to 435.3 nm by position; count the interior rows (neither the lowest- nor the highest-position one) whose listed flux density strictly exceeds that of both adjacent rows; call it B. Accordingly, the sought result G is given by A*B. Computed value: 1.50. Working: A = 0.75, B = 2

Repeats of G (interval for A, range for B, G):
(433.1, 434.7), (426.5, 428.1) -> 0.50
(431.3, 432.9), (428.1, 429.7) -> 0.00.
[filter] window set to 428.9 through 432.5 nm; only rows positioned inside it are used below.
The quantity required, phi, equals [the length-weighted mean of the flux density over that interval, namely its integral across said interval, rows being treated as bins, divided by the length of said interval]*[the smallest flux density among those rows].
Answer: 0.76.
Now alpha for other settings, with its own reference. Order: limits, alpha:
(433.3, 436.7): 0.018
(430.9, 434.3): 0.196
